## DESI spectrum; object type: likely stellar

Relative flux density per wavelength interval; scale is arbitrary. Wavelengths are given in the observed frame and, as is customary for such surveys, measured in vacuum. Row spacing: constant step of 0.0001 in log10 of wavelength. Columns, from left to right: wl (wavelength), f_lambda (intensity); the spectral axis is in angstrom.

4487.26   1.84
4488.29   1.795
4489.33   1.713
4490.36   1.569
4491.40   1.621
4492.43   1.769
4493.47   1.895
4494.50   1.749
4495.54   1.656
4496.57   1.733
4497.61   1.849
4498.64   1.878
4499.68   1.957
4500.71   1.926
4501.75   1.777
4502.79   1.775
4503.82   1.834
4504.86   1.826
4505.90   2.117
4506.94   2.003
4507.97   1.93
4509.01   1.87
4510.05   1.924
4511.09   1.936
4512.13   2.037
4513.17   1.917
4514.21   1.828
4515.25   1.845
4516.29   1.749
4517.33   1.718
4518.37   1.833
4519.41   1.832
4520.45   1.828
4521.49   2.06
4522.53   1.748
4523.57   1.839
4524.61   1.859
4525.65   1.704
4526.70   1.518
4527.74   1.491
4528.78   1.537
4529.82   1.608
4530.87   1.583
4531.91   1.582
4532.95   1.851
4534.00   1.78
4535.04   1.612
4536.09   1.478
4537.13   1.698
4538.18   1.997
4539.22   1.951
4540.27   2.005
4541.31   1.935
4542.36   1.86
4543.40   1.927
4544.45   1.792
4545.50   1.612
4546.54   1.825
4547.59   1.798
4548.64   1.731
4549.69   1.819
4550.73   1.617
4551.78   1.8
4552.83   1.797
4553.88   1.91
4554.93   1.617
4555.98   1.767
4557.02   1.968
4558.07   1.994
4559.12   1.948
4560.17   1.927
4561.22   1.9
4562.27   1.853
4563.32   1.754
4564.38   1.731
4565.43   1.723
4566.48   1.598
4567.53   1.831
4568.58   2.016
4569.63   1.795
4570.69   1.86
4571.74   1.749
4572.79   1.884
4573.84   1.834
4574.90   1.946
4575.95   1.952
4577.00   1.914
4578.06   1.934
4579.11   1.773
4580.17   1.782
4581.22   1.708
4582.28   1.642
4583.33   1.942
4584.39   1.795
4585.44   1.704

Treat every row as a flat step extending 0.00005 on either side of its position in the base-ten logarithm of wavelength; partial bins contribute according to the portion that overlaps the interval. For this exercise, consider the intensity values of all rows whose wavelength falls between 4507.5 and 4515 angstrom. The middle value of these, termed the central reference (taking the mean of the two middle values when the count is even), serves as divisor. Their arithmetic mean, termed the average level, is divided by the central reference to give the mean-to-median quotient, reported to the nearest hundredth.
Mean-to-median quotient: 1.00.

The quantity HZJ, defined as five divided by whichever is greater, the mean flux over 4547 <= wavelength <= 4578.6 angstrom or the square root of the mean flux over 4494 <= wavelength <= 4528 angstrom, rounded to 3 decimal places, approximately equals 2.729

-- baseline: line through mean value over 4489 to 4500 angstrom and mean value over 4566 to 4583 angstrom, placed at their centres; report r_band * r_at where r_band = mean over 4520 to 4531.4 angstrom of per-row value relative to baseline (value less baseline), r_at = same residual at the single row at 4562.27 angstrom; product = -0.003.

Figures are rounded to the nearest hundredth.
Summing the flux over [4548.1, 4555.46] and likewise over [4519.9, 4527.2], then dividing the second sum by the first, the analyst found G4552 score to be 1.02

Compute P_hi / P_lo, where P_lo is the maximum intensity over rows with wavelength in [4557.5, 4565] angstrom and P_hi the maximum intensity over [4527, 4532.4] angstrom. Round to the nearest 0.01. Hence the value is 0.81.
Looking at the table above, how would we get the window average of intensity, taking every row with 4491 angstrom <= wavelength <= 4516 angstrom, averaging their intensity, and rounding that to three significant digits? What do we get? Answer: 1.86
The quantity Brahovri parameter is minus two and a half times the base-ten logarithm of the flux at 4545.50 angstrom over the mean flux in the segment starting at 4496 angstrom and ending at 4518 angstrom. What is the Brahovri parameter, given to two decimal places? 0.17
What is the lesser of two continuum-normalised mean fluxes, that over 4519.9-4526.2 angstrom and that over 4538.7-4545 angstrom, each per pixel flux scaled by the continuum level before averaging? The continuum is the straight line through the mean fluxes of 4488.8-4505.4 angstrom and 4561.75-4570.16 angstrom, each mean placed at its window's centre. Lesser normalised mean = 1.03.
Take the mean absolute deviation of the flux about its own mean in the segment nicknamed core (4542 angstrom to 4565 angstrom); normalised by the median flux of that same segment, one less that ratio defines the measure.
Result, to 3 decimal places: 0.952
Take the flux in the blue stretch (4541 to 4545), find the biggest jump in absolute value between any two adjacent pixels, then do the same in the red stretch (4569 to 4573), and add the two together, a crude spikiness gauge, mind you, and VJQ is 0.270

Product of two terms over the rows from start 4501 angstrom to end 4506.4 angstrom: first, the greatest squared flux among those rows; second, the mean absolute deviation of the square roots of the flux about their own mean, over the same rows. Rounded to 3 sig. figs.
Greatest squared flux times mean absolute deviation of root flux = 0.161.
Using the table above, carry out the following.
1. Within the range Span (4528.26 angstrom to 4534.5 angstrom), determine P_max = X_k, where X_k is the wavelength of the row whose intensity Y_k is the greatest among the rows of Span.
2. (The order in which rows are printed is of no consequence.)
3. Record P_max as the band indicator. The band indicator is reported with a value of 4532.95 angstrom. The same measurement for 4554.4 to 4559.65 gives 4558.07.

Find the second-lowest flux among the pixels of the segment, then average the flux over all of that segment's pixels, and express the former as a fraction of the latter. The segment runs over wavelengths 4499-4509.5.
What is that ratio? 0.93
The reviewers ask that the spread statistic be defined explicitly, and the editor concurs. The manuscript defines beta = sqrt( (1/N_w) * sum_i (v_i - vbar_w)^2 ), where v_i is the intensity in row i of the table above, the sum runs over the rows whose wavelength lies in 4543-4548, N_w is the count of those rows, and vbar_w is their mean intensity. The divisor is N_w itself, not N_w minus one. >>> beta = 0.10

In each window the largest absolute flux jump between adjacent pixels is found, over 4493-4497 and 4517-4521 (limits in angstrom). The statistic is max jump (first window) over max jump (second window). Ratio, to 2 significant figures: 1.3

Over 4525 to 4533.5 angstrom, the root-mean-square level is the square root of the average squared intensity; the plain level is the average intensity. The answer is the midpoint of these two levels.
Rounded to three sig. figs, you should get 1.61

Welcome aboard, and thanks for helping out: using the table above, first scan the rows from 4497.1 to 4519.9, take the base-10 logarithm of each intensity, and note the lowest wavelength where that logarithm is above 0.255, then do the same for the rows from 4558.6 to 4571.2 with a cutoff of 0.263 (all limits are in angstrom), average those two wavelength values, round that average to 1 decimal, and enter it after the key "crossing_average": 4528.4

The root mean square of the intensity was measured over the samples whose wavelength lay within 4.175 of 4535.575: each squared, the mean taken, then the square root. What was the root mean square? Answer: 1.75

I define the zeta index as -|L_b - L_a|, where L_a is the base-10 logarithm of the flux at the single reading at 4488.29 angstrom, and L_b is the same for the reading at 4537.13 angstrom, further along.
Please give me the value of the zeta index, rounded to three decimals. -0.024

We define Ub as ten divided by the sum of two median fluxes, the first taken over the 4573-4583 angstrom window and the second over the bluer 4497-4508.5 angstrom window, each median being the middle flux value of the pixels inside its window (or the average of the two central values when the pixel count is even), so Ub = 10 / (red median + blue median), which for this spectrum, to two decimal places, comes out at 2.69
